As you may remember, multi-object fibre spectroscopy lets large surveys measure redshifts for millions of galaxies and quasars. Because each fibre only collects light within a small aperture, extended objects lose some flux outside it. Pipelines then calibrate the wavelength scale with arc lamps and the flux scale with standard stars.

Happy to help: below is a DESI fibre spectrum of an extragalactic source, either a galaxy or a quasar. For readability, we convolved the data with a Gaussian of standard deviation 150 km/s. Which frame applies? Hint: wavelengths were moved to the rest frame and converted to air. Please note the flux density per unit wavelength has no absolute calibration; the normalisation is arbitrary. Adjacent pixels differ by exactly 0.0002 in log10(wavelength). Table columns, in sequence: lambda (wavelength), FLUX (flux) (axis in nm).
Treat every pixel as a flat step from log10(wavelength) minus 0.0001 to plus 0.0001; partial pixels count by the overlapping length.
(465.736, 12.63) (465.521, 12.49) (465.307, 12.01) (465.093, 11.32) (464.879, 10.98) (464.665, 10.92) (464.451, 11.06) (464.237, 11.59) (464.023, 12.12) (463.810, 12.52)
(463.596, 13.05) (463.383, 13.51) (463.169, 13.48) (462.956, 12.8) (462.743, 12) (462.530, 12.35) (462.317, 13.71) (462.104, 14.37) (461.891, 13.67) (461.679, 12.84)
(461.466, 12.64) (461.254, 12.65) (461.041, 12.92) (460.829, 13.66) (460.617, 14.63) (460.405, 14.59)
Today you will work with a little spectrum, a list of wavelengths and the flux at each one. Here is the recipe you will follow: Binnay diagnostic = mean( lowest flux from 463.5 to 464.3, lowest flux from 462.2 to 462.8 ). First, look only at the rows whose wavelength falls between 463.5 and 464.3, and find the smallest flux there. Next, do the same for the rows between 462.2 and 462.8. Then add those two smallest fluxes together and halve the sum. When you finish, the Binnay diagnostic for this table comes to 11.8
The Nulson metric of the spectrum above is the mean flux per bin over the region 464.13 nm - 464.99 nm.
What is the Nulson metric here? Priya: 11.1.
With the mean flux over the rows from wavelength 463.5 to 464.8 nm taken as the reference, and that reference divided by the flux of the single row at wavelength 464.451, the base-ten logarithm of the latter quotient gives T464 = 0.03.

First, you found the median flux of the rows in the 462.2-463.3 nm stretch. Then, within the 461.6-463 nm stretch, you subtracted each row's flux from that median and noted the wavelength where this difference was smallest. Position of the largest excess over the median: 462.104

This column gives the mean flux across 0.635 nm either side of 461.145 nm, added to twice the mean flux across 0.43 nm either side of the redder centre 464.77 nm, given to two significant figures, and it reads 35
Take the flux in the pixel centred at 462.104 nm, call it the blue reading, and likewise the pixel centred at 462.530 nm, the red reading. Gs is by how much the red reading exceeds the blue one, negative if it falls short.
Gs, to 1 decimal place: -2.0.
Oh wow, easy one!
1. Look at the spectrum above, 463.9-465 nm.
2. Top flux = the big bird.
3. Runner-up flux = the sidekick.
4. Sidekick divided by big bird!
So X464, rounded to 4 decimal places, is 0.9563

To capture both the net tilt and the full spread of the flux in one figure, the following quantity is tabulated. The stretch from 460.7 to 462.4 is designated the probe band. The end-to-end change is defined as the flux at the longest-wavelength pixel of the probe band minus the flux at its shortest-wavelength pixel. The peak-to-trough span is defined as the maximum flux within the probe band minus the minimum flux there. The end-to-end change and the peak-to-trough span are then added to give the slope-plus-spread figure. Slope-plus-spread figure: 1.8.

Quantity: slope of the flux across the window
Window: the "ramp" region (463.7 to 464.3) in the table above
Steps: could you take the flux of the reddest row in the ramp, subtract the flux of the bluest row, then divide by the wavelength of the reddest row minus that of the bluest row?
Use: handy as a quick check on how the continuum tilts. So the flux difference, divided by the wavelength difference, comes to -2.2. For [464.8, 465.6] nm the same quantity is 2.4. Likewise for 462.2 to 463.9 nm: -0.8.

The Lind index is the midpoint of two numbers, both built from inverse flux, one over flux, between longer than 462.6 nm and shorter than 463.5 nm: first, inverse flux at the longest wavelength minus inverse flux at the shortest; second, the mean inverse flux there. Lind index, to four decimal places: 0.0341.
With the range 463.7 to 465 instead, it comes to 0.0491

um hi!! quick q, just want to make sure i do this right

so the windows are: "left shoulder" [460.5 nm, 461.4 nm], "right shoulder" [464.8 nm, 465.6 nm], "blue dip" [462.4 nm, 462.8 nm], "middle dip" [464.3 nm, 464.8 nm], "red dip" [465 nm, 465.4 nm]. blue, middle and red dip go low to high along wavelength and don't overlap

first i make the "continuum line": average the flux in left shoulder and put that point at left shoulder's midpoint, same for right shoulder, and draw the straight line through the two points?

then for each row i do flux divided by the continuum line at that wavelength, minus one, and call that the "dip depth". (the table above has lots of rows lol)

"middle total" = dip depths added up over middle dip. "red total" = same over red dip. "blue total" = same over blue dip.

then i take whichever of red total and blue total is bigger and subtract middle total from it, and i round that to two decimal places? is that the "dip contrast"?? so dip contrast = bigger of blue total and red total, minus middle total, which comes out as 0.16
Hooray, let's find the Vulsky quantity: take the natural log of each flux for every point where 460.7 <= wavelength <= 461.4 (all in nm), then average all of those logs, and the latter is 2.57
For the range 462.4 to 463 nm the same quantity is 2.52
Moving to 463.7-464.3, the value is 2.49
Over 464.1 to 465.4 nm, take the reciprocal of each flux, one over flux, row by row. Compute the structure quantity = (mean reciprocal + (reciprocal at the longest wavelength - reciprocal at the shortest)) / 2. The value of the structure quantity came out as 0.0427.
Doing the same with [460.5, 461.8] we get 0.0427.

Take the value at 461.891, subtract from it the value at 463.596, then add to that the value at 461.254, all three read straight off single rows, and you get 13.3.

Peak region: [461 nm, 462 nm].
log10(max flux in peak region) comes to 1.14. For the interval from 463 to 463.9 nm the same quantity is 1.13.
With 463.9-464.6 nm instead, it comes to 1.08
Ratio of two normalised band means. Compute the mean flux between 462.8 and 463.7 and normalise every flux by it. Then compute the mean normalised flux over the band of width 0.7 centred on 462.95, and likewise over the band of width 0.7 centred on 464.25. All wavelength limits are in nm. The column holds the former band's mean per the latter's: 1.10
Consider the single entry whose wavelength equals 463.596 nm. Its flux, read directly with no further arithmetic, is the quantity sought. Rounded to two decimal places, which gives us 13.05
